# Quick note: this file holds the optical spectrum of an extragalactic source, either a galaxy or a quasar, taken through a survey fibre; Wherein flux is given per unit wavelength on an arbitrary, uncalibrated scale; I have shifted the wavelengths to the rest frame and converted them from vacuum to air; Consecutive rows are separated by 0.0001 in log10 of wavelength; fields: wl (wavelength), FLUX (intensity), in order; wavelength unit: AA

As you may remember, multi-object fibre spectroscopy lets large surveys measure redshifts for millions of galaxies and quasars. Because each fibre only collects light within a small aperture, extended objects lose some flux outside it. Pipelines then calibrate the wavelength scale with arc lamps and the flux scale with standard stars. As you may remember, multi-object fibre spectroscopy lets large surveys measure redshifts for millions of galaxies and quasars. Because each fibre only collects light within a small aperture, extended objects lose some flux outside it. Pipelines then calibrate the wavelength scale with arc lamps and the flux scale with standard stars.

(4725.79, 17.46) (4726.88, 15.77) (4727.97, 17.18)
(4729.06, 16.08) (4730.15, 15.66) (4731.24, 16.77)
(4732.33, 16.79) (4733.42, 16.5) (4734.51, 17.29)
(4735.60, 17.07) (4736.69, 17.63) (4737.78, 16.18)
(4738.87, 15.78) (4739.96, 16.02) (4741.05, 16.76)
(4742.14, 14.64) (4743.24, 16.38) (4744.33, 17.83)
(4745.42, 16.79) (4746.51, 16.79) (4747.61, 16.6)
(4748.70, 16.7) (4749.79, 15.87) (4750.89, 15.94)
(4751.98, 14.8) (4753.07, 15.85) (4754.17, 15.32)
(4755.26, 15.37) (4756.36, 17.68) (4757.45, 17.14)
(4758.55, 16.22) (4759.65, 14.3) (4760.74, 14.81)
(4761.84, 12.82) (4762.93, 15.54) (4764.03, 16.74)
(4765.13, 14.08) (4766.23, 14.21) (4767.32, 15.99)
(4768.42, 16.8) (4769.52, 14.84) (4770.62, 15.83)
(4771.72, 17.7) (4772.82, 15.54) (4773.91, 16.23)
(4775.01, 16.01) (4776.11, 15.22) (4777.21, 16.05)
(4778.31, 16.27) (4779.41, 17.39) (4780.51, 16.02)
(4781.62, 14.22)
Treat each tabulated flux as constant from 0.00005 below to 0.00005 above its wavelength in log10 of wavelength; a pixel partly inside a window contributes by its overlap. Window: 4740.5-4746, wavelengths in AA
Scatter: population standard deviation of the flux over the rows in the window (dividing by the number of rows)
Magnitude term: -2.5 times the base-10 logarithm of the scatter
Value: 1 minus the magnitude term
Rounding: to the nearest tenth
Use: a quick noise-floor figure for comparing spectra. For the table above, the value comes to 1.0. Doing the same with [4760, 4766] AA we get 1.3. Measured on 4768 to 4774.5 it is 0.9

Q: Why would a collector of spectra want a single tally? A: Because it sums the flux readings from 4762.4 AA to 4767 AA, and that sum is 61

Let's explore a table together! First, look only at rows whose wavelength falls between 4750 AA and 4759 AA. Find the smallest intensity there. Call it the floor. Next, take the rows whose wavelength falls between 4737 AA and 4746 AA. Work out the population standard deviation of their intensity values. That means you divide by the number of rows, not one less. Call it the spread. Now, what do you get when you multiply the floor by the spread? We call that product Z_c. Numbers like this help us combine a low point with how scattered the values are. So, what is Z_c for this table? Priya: 13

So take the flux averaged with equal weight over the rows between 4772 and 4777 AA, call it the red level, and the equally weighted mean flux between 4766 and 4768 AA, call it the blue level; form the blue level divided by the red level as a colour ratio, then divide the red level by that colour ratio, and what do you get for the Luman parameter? 16.4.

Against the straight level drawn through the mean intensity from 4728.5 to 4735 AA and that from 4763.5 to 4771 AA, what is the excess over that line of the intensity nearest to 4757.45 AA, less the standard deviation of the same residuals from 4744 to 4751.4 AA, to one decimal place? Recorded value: 0.8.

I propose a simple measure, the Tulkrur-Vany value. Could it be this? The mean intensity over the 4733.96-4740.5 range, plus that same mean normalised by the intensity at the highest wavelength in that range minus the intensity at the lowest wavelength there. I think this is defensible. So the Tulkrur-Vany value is 4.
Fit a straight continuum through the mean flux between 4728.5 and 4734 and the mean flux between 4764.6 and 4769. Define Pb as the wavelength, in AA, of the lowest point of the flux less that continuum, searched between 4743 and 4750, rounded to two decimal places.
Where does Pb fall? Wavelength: 4749.79 AA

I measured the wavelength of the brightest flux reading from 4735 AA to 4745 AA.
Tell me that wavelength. 4744.33 AA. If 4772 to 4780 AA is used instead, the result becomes 4779.41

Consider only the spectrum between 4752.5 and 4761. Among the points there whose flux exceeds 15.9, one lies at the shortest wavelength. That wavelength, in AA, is 4756.36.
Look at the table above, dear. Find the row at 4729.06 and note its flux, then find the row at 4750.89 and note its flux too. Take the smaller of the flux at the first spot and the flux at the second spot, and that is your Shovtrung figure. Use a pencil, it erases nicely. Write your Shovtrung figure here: 15.9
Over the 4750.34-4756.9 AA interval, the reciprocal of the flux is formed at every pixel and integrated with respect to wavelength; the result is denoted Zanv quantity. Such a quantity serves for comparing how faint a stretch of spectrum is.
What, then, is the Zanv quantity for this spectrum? 0.42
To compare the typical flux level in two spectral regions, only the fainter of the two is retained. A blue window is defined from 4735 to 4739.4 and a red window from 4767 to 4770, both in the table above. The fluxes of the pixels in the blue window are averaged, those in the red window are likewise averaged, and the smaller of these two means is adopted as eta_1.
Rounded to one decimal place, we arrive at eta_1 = 15.9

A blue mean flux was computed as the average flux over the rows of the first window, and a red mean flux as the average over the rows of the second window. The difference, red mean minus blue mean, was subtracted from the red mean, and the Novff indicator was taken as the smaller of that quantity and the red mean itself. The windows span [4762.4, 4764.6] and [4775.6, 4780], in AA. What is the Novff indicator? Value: 16.1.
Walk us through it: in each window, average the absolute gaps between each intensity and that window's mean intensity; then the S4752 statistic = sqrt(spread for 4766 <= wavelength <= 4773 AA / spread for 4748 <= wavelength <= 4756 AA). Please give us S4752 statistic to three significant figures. 1.36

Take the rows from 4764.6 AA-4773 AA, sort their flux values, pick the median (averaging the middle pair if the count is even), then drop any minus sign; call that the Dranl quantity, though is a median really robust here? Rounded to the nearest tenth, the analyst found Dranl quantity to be 15.7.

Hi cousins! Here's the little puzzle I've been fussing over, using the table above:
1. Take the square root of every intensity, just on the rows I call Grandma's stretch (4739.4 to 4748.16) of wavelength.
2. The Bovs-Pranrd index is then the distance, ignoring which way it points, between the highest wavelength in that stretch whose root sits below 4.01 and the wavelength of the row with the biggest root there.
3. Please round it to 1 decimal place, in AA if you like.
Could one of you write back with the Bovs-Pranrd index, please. 2.2 AA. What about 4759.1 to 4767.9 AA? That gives 3.3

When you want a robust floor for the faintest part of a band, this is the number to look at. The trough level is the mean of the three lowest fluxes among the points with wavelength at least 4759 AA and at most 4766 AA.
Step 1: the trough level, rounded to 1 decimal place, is 13.7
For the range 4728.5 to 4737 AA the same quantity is 16.1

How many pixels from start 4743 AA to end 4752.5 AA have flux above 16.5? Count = 5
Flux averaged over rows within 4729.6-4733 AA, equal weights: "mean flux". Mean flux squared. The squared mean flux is 269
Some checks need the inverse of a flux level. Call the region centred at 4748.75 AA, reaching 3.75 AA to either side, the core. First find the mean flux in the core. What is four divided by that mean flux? 0.247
